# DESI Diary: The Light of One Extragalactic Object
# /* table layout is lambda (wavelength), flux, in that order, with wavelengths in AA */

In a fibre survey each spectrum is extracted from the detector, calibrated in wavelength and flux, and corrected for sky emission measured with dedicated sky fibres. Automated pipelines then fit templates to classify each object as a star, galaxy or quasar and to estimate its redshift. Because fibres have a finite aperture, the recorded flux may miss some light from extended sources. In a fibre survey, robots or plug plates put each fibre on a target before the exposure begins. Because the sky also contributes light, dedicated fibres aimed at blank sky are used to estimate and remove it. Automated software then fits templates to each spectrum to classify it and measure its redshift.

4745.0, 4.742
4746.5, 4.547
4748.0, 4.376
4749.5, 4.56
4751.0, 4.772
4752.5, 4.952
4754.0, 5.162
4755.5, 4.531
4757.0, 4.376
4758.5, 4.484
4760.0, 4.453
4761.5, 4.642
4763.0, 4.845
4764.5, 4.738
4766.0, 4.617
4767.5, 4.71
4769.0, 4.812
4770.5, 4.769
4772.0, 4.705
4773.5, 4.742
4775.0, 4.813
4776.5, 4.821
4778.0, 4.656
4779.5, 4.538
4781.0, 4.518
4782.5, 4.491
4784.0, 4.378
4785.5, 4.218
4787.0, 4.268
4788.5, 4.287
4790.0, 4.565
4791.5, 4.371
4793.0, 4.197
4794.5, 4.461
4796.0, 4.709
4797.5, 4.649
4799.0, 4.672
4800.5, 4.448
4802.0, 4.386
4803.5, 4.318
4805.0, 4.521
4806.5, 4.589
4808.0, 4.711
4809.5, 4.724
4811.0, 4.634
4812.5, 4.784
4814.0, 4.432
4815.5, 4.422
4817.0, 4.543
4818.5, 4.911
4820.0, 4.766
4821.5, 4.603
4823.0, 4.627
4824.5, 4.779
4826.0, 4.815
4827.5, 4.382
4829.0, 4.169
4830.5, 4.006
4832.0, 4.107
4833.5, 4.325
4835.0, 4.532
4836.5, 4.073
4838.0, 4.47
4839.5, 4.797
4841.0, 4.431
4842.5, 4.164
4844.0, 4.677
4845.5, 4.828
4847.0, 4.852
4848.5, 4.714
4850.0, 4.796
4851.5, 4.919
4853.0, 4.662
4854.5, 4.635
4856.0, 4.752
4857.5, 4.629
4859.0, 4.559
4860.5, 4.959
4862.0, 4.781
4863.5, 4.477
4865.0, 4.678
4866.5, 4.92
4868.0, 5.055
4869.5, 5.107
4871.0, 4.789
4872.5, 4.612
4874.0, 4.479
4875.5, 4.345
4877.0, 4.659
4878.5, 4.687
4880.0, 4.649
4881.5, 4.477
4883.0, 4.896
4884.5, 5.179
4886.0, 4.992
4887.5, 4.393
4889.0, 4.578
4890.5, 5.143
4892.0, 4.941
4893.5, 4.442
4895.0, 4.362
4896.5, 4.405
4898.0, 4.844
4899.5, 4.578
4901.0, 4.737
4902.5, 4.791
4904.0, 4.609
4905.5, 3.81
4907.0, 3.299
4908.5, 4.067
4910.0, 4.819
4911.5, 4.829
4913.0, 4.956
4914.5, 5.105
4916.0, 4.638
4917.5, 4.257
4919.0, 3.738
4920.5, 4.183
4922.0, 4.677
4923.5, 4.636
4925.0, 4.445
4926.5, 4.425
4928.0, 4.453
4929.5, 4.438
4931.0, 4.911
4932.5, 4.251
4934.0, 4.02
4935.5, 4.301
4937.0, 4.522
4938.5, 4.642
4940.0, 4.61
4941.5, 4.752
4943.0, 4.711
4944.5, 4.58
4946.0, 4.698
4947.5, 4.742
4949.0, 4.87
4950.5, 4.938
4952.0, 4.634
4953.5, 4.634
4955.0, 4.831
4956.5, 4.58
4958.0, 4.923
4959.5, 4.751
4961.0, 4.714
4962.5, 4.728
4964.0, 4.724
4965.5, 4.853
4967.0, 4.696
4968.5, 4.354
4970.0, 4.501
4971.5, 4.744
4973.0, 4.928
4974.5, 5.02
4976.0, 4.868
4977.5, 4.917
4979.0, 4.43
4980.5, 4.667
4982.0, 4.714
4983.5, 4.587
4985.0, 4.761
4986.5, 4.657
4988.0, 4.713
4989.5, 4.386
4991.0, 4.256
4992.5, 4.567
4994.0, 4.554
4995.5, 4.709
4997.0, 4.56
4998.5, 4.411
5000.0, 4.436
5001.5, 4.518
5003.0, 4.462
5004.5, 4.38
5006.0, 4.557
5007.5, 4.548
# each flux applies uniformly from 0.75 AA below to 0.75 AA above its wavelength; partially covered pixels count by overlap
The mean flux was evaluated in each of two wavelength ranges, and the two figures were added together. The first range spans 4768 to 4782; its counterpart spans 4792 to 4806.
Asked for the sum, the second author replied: 9.19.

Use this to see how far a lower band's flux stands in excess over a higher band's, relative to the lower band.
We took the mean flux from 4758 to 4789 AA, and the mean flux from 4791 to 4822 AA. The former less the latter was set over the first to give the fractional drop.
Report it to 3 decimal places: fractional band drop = 0.007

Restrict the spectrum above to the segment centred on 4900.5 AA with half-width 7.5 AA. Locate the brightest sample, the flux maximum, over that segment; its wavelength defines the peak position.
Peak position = 4898.0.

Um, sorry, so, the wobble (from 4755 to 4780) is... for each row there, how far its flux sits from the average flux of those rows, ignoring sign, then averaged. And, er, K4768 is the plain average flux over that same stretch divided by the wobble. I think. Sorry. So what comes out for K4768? 40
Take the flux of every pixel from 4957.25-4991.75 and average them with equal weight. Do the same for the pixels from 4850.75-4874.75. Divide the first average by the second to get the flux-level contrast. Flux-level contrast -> 0.99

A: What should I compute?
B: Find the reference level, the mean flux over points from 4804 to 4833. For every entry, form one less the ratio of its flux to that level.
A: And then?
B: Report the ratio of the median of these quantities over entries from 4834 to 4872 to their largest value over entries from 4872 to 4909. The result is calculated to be -0.13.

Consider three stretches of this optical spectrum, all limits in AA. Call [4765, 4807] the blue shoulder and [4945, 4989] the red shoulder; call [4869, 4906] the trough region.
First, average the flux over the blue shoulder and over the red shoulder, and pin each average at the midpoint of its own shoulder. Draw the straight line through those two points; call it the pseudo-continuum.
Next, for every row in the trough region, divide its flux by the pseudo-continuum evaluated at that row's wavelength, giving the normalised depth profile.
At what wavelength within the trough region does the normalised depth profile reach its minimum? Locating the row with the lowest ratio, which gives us 4905.5 AA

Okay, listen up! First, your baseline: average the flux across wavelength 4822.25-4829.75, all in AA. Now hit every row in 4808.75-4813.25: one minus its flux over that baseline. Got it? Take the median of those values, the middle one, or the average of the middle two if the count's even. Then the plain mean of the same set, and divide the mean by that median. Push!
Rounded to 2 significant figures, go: 0.94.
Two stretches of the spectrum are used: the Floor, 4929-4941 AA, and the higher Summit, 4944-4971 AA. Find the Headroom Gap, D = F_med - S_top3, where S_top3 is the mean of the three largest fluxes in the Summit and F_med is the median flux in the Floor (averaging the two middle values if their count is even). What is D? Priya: -0.43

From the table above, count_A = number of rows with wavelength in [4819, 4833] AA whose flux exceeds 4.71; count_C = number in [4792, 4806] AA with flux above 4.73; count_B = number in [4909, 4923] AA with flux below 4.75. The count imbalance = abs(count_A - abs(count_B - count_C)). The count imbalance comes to 2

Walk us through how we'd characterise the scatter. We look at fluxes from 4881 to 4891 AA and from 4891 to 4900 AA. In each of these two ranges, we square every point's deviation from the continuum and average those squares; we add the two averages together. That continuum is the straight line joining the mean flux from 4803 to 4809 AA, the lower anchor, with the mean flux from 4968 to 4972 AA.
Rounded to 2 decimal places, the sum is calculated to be 0.22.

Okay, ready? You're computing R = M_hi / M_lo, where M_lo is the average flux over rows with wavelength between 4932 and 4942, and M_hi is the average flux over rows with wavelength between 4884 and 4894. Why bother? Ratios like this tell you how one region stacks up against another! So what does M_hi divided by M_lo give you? 1.08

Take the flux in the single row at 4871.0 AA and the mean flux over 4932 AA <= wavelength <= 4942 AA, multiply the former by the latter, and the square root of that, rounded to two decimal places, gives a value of 4.61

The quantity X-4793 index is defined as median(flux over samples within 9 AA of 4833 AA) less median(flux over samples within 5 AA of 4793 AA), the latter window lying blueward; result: -0.05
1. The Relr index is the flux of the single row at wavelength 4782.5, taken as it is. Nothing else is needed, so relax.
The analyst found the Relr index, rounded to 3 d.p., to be 4.491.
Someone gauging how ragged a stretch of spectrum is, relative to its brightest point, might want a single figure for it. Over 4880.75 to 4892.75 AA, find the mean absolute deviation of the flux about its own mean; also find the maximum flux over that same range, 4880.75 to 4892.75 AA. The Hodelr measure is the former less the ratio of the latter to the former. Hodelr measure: -20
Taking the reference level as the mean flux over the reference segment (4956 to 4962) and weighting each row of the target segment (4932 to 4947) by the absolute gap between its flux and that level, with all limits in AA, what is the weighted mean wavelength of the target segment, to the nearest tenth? 4935.9 AA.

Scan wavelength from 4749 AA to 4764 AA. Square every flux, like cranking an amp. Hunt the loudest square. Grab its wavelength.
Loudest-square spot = 4754.0 AA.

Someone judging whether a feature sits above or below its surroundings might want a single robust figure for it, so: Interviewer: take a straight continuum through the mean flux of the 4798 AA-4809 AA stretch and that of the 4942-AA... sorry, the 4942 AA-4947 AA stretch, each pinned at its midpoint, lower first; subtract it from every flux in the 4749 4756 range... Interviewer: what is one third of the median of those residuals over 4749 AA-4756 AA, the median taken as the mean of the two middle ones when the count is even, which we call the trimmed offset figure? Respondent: 0.10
